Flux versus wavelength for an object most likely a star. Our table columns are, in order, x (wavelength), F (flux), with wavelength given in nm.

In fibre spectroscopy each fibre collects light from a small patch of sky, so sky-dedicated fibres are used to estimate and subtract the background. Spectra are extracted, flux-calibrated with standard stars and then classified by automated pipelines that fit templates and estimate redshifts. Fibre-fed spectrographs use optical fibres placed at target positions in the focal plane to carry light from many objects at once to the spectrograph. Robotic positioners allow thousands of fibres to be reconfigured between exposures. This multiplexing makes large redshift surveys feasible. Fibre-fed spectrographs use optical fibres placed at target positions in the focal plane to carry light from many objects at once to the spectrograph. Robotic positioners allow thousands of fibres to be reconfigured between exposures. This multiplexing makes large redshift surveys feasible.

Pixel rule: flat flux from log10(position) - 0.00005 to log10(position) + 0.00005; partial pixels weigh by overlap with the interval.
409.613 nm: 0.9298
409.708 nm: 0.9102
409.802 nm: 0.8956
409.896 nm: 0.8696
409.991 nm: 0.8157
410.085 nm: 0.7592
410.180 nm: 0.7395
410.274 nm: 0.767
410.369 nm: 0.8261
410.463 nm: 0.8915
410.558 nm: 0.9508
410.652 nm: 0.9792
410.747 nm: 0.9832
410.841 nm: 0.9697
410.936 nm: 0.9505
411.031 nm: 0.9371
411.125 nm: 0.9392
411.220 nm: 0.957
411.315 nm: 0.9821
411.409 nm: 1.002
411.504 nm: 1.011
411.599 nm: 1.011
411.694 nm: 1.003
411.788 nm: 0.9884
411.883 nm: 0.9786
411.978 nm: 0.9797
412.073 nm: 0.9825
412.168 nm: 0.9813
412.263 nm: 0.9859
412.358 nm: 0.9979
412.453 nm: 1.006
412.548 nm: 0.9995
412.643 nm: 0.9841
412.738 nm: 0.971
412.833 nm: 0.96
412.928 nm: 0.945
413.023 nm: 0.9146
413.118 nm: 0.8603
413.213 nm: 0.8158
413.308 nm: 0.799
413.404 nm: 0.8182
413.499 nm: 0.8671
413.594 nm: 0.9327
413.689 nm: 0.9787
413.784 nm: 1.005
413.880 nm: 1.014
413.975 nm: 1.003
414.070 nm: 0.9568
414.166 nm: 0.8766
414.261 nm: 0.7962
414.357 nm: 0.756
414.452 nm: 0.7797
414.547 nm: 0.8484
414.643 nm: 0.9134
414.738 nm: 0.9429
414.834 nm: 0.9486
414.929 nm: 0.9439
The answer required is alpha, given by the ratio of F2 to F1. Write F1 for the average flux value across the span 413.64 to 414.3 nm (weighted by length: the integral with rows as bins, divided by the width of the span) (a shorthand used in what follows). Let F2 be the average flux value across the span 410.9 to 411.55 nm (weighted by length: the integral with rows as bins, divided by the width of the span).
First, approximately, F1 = 0.949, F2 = 0.97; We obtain 1.02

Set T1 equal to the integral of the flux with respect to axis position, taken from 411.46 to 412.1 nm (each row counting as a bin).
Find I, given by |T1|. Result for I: 0.64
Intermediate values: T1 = 0.64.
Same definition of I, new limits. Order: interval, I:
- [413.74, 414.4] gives 0.60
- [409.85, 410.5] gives 0.53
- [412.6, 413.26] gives 0.61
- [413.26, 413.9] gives 0.58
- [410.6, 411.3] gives 0.67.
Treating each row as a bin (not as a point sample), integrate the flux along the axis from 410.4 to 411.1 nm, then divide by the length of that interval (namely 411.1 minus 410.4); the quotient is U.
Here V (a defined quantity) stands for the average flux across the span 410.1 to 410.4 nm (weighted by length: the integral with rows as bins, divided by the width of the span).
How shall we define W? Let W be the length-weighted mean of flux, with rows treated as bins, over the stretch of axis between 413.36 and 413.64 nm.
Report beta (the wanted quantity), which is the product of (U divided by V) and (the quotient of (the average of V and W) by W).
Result 1.16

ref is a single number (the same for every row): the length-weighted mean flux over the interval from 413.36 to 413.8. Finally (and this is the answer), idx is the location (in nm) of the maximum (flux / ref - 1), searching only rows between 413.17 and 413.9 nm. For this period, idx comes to 413.880 nm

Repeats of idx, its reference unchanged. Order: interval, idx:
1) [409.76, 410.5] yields 409.802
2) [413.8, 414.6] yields 413.880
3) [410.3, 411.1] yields 410.747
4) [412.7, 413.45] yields 412.738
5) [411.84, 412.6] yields 412.453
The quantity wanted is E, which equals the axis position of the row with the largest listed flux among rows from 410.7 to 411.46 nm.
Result 411.409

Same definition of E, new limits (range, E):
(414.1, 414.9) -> 414.834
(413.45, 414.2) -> 413.880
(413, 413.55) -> 413.023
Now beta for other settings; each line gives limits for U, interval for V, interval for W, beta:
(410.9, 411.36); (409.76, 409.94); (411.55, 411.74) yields 1.01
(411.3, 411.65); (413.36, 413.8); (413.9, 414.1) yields 1.05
